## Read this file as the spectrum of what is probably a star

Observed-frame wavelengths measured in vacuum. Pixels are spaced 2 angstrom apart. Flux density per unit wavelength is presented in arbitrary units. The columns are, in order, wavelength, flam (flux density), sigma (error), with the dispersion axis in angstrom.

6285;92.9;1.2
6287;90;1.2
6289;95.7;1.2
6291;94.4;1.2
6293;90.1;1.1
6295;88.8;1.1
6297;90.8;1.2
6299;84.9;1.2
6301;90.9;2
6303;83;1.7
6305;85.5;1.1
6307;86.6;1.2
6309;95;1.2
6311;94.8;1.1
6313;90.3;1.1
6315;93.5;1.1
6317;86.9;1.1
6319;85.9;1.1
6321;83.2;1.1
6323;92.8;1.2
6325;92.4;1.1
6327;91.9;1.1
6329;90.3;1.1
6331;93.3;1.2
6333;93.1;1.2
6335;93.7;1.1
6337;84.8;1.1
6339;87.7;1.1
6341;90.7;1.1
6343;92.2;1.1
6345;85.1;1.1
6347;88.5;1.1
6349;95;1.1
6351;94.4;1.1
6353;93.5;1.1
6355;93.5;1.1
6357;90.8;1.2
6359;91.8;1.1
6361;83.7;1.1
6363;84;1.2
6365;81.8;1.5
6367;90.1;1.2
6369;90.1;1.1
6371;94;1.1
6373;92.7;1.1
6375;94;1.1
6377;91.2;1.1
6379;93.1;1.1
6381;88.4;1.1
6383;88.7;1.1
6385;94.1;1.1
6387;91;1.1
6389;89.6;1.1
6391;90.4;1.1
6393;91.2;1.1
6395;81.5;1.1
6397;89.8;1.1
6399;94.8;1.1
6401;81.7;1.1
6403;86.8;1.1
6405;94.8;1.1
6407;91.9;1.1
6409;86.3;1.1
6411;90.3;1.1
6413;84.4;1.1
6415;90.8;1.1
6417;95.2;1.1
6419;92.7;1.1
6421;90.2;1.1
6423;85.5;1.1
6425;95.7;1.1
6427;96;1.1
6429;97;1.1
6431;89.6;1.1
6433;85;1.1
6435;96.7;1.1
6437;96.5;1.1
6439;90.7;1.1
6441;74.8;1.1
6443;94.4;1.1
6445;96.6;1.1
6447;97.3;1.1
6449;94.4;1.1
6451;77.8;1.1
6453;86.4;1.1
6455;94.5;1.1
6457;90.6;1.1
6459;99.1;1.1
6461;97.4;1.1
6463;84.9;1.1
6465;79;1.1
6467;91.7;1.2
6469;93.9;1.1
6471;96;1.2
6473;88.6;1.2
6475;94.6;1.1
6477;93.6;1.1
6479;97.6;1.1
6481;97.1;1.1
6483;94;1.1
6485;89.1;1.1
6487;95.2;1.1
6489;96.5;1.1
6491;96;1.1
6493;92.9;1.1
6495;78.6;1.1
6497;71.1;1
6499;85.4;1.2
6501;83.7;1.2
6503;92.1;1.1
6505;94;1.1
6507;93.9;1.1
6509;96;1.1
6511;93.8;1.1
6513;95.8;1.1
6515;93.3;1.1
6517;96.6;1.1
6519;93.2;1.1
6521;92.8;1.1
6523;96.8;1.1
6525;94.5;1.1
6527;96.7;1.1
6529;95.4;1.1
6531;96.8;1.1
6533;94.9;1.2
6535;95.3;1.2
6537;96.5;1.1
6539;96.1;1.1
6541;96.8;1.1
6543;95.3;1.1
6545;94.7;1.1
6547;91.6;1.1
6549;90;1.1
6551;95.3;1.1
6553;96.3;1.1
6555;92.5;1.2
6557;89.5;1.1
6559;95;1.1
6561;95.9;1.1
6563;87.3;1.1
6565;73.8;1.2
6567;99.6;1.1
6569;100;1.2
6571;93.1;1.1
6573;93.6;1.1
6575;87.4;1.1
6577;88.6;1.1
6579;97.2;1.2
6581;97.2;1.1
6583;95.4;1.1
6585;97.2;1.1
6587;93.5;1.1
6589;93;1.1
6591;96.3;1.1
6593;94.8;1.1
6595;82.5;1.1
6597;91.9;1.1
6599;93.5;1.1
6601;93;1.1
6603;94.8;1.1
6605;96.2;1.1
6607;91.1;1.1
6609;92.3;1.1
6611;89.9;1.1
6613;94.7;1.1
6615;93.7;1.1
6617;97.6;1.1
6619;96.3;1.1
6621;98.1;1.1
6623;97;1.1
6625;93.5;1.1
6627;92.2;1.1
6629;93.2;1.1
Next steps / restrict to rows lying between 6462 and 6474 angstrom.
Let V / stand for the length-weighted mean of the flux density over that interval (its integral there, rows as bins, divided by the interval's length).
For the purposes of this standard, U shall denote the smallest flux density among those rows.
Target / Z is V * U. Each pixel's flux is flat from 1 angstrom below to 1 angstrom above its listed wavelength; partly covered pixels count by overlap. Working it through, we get 7032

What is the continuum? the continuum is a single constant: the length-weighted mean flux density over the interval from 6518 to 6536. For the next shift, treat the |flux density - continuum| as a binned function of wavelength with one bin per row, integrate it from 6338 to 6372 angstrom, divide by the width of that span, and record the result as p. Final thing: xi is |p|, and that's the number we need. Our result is 5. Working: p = 5.3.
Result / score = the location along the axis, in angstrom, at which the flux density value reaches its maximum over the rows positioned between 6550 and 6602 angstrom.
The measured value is 6569 angstrom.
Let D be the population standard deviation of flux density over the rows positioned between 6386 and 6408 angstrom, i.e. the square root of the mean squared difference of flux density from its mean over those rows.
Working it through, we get 4.3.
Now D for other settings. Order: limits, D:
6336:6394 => 3.5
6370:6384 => 2.2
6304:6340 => 3.7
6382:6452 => 5.5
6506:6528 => 1.5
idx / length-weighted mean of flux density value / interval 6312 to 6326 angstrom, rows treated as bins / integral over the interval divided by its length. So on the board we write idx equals 89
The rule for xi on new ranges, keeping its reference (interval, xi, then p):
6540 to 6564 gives 2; 2.4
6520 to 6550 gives 1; 1.4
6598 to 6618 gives 2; 2.2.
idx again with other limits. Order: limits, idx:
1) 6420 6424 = 88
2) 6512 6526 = 95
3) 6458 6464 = 94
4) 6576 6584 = 95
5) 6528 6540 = 96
